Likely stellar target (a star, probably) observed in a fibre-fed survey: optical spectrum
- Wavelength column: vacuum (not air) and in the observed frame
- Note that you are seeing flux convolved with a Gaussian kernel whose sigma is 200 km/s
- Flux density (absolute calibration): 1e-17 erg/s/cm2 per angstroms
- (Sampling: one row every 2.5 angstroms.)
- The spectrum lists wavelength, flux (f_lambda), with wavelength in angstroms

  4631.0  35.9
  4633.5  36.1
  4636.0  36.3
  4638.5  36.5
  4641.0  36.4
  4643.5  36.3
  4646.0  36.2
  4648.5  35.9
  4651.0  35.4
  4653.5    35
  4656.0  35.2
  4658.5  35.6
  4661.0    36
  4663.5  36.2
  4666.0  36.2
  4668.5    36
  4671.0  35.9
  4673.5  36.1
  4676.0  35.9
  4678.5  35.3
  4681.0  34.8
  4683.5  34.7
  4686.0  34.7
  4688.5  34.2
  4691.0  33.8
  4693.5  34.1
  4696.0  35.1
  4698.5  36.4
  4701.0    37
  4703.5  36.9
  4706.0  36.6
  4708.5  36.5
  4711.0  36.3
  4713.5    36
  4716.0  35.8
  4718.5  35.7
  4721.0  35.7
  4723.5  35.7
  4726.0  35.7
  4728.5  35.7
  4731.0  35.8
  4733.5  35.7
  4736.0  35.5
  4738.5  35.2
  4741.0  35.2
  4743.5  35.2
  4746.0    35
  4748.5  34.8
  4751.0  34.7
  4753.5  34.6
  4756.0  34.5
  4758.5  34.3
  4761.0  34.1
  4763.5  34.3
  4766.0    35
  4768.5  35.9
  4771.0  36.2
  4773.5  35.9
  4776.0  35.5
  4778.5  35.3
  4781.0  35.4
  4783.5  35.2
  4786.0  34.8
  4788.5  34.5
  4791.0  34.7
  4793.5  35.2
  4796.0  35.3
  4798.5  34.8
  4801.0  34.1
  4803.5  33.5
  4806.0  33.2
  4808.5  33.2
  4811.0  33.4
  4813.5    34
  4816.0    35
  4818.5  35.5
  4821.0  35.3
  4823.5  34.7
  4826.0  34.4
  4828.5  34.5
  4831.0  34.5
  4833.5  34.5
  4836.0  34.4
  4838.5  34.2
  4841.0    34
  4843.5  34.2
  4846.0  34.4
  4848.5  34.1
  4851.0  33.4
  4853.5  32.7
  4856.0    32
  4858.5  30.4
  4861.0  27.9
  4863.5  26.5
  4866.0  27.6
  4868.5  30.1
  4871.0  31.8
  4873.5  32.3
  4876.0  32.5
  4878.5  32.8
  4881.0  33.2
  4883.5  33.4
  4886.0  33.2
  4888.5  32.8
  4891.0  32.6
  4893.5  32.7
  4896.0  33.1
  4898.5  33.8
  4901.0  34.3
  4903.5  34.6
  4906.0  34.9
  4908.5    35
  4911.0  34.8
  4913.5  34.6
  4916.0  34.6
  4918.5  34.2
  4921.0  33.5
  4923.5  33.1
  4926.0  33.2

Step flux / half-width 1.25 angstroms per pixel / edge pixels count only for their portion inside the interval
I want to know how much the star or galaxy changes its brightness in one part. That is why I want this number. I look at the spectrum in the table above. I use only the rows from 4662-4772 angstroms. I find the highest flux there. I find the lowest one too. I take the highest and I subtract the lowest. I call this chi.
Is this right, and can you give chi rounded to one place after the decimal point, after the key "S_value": 3.2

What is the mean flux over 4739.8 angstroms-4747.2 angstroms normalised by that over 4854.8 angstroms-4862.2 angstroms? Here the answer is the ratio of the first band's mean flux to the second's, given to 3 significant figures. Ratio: 1.17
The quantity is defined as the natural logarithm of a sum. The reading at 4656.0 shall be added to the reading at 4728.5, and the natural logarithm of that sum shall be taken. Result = 4.261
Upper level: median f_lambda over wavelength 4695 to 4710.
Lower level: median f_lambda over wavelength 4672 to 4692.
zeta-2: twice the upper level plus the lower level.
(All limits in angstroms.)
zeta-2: 108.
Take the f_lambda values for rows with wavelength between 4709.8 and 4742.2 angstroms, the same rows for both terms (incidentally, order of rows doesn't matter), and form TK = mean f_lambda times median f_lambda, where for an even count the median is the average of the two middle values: 1274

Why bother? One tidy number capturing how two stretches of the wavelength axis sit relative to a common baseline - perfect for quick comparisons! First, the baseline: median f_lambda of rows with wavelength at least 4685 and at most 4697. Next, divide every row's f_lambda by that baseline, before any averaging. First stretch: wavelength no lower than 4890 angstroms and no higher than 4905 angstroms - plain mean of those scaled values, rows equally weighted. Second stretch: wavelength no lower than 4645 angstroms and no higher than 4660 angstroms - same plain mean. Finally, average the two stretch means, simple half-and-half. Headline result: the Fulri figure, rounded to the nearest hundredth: 1.01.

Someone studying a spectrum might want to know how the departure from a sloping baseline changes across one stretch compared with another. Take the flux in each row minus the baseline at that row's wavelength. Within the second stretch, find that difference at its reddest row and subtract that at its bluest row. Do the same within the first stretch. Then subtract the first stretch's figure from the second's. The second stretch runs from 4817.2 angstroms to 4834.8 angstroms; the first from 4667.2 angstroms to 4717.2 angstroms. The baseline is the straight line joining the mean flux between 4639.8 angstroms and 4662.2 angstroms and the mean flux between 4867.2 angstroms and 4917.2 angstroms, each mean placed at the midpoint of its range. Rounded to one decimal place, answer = -1.1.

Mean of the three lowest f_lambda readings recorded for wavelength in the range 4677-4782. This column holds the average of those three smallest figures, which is 34.0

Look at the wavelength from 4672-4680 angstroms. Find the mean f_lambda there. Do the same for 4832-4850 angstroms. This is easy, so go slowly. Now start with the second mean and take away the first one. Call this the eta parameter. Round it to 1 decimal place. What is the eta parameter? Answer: -1.5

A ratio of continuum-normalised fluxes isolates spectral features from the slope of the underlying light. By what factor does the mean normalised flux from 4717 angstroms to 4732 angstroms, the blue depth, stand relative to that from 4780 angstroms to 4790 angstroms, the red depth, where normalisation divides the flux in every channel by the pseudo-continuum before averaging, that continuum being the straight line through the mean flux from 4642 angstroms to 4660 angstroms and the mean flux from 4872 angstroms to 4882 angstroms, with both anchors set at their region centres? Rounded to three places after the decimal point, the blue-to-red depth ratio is 0.998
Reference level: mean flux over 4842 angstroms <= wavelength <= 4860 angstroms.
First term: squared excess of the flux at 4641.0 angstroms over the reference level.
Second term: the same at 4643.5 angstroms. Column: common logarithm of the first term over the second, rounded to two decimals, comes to 0.03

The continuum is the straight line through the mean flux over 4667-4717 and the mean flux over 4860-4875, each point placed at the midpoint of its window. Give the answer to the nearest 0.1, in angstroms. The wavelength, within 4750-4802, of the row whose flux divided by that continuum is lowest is 4761.0 angstroms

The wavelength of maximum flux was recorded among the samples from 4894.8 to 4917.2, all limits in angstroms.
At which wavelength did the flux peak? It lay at 4908.5 angstroms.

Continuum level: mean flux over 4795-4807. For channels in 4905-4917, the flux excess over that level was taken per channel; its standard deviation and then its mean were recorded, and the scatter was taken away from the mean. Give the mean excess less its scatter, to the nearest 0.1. 0.4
